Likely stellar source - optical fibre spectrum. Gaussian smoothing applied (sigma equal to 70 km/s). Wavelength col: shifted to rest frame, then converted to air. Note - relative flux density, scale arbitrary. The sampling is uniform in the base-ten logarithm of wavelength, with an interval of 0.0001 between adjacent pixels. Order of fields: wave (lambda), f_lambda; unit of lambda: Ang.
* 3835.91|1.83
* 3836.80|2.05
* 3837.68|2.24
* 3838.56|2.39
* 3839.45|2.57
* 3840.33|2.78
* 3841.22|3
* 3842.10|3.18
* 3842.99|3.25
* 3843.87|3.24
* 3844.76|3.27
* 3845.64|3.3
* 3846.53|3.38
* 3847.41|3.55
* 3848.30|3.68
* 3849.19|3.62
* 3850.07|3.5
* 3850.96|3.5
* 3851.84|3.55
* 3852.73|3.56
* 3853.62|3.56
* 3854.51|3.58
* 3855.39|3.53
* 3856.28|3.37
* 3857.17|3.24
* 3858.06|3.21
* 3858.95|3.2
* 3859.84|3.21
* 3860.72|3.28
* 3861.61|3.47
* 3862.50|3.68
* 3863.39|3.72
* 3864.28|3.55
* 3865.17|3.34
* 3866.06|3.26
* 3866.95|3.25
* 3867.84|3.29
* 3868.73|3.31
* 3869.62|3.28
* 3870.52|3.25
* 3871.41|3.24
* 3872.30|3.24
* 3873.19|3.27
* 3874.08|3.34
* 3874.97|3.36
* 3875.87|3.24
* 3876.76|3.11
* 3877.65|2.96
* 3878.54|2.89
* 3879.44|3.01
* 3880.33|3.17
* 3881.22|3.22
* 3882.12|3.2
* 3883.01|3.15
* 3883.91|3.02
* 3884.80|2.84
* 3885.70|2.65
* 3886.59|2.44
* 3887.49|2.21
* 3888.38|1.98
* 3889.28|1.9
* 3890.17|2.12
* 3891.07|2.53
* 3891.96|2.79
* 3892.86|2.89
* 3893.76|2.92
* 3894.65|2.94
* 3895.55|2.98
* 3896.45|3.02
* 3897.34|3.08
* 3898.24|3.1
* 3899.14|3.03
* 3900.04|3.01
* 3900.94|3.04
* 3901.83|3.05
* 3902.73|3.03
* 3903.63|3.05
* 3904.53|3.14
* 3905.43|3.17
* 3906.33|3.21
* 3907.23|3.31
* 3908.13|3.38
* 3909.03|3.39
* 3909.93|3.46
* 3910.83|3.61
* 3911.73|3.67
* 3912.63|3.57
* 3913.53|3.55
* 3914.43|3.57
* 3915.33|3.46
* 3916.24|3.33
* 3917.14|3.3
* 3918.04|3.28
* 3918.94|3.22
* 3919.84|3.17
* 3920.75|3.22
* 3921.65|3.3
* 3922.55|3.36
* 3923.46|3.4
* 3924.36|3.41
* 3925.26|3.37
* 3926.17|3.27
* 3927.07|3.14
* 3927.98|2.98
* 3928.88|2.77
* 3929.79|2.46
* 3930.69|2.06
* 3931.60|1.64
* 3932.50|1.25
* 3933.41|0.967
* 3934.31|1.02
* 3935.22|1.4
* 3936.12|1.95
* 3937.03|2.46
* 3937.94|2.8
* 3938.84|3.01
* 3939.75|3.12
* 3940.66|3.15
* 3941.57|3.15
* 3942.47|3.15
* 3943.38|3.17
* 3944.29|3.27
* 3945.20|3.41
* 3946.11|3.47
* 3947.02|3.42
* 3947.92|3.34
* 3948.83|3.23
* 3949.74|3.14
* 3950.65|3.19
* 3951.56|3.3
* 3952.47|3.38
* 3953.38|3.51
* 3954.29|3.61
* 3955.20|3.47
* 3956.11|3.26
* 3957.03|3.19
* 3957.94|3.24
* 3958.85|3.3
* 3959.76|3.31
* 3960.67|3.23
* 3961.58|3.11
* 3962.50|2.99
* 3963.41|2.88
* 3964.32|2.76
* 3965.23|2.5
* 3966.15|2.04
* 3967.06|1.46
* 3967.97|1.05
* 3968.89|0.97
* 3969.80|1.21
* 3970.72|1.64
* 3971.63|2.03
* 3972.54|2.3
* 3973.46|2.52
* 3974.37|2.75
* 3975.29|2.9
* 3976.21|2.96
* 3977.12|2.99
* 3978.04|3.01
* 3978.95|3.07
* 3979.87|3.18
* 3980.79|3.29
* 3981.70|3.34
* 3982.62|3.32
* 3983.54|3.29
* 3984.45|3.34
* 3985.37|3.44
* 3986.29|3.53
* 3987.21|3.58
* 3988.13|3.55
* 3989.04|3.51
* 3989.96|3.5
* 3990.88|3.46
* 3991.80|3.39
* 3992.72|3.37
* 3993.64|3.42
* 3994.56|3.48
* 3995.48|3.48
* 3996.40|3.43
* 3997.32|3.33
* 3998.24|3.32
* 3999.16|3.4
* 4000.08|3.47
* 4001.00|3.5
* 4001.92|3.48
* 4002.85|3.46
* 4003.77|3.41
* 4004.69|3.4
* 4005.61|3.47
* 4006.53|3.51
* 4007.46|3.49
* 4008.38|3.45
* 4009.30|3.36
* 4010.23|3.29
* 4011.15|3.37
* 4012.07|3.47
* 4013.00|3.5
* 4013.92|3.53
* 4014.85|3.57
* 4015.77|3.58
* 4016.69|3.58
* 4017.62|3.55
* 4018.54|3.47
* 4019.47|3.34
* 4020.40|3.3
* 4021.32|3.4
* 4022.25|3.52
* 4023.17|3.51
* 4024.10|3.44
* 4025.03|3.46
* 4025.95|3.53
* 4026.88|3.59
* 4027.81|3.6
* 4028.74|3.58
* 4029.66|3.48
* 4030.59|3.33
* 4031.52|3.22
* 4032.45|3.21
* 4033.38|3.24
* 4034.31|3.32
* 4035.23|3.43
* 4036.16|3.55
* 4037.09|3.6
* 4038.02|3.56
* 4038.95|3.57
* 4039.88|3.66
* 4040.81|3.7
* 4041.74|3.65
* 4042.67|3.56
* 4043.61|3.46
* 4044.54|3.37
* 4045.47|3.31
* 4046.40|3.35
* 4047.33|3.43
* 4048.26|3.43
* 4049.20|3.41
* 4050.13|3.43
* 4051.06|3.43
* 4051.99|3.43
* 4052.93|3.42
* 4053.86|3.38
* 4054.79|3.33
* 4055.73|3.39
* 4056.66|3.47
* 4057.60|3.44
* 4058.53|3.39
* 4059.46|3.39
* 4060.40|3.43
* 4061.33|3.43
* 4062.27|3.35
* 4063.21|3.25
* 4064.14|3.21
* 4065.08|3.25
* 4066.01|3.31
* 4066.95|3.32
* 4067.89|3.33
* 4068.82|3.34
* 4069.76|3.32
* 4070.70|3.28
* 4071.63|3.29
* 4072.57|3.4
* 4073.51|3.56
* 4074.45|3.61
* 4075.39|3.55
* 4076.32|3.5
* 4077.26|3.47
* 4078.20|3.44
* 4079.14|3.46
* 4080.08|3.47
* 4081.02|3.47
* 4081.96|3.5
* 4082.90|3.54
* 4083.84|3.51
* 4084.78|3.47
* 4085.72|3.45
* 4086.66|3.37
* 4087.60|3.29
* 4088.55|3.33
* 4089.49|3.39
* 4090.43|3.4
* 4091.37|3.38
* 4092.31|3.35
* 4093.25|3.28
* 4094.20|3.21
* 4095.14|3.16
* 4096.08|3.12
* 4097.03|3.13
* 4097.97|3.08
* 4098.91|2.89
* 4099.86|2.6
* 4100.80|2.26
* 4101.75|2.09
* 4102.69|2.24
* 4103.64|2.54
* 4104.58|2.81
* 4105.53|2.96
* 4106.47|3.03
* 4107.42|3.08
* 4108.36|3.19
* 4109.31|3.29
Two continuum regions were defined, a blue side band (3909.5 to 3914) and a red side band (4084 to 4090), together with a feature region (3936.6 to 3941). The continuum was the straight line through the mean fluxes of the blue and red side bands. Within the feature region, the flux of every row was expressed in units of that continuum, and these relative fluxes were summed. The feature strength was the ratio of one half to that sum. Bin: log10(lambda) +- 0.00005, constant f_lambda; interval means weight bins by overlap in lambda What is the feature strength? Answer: 0.122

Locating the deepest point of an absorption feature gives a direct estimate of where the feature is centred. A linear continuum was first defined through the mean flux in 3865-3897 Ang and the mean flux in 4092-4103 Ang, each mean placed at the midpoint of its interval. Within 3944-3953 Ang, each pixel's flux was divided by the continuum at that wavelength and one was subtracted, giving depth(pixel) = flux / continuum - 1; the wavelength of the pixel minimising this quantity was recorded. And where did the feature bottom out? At 3949.74 Ang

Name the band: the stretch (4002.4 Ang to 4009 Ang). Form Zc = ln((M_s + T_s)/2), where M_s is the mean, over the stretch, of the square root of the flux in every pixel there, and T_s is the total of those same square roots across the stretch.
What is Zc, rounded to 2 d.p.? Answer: 2.01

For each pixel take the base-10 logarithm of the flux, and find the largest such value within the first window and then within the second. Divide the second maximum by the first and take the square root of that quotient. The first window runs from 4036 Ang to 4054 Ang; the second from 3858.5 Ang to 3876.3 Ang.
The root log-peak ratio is 1.00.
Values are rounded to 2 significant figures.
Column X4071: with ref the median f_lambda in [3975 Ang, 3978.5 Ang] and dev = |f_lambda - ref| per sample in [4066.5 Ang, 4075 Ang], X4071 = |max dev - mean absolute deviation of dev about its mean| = 0.54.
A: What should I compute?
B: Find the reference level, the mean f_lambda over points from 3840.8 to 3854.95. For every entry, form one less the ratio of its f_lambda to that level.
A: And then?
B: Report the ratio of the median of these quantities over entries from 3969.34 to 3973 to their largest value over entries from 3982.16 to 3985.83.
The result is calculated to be 12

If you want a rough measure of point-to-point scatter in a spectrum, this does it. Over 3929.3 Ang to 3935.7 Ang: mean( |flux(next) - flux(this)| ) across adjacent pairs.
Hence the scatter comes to 0.32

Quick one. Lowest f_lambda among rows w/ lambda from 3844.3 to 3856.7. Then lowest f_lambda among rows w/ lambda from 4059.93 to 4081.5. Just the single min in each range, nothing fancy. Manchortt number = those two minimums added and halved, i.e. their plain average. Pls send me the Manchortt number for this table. 3.24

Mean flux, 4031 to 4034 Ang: 3.22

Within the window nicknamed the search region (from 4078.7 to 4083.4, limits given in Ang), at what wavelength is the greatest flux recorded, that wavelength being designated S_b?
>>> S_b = 4082.90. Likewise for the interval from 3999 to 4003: 4001.00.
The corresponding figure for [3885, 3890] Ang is 3885.70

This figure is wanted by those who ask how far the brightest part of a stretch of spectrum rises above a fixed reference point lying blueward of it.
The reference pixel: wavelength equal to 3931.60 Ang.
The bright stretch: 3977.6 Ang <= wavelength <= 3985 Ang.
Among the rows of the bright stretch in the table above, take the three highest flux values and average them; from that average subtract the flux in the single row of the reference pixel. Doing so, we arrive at 1.7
